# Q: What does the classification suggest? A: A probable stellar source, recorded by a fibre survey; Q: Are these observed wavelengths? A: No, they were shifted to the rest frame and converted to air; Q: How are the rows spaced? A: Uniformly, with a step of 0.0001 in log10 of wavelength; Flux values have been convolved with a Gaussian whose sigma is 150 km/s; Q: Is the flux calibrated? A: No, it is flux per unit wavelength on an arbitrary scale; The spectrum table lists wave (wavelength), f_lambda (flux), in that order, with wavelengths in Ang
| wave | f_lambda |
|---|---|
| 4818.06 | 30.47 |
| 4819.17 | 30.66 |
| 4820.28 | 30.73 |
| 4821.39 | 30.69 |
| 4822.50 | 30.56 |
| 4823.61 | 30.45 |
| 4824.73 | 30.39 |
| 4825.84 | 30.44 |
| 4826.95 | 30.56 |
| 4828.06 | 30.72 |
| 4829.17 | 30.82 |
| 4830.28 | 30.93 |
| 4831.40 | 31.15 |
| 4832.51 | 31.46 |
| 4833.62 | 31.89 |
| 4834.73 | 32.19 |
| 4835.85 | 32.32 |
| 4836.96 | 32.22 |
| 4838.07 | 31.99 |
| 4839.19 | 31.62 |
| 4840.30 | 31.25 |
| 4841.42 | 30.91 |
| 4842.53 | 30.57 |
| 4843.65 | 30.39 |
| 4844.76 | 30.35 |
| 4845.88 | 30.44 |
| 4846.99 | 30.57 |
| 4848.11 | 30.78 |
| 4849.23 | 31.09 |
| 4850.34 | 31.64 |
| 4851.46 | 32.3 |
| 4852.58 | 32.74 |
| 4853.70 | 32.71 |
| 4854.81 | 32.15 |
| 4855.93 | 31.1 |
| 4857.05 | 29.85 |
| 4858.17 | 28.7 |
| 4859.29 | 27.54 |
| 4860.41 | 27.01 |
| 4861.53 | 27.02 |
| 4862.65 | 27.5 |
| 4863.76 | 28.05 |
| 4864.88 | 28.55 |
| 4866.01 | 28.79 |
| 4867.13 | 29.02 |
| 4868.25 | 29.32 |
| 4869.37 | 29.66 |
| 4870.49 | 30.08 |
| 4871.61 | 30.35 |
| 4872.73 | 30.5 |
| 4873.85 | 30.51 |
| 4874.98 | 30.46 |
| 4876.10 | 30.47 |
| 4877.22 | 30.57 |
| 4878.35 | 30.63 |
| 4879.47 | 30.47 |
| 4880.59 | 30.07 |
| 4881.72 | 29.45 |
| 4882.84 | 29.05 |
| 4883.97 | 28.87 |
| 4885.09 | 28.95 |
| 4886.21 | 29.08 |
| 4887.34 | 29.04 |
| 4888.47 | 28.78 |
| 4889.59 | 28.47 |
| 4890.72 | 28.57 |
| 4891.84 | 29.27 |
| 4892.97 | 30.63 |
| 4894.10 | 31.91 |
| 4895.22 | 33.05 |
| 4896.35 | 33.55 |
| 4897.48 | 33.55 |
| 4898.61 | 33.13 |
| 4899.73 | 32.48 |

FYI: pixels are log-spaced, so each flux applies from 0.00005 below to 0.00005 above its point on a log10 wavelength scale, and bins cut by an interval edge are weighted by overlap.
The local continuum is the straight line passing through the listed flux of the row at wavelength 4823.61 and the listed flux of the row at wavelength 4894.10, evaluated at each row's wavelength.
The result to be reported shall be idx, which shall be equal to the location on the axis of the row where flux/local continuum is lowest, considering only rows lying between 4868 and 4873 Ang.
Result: 4868.25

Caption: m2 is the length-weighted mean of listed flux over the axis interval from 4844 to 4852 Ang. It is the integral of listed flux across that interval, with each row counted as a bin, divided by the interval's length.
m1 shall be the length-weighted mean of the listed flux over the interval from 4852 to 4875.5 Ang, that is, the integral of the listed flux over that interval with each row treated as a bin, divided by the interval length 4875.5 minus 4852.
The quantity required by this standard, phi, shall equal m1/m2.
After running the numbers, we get 0.95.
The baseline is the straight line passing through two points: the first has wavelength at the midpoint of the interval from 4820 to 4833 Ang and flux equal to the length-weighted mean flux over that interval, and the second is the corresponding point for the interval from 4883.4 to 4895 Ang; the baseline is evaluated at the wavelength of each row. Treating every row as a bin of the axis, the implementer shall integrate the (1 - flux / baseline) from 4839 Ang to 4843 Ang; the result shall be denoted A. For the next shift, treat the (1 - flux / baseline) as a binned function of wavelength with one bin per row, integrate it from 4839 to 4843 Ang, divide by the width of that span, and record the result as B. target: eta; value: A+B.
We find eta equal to -0.1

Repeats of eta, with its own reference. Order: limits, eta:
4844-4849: 0.0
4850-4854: -0.4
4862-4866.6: 0.3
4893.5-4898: -0.7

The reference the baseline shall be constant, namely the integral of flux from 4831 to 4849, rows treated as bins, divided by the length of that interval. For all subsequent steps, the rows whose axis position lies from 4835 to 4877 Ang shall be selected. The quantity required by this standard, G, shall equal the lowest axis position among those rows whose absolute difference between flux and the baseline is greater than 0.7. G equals 4835.85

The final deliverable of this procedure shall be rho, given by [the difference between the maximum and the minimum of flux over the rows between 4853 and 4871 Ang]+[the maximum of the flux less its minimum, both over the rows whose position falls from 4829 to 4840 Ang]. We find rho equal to 7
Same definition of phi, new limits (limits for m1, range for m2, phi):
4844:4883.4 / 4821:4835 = 0.97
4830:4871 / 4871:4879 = 1.00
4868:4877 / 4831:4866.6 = 0.99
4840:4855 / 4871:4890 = 1.05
